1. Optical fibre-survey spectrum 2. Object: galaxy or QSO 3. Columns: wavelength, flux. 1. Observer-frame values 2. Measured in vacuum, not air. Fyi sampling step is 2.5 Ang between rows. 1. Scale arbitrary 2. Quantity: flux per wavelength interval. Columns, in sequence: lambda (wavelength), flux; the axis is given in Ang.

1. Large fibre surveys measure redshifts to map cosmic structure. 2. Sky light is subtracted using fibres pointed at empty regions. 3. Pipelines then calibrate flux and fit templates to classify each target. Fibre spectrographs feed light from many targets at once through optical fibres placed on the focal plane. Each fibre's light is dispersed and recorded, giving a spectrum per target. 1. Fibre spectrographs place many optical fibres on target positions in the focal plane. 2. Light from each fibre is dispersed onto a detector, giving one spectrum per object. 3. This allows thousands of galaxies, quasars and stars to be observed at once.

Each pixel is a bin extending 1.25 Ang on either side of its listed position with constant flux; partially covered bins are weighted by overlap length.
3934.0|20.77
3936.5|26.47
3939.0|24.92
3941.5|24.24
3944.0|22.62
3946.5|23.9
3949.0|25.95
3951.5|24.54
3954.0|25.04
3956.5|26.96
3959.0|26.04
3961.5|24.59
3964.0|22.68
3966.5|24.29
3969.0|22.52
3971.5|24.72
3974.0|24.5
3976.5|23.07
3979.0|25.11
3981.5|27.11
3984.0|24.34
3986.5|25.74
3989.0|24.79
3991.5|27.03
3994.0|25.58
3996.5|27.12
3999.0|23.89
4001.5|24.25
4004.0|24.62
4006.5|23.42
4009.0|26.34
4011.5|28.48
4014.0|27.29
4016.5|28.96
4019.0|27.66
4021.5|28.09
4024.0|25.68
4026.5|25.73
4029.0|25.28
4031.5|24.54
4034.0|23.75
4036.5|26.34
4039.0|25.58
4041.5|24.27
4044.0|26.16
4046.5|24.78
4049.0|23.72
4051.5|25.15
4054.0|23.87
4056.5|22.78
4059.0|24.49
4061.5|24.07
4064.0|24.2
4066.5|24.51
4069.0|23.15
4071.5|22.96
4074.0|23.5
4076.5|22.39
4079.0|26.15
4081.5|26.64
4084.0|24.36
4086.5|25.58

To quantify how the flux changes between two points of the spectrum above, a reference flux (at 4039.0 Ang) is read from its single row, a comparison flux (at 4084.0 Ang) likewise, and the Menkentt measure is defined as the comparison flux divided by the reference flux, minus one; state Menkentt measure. -0.05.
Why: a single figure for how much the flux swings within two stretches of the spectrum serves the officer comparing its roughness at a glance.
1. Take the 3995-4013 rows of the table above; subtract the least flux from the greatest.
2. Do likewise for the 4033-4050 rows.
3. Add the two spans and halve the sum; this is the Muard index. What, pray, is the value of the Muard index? 3.8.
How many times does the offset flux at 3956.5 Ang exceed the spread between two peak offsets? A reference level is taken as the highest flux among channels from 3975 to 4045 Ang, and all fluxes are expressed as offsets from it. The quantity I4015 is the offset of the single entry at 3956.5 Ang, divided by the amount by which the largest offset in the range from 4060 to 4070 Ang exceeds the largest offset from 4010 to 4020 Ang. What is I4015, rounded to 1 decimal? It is 0.4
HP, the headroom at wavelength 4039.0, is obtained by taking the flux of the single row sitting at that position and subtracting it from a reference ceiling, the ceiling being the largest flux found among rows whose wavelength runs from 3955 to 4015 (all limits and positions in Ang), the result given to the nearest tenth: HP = 2.9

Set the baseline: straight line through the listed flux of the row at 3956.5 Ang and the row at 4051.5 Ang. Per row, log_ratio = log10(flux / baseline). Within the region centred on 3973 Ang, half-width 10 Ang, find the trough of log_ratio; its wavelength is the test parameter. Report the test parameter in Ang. 3969.0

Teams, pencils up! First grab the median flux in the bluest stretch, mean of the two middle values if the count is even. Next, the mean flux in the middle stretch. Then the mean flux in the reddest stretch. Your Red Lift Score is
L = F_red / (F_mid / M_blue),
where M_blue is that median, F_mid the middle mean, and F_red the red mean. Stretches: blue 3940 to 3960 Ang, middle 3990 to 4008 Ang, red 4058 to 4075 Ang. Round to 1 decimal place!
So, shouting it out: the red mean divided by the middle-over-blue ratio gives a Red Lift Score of 23.5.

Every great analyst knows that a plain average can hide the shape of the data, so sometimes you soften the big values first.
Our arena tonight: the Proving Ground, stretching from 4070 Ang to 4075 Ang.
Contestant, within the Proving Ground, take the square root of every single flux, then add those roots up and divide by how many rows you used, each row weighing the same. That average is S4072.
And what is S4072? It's 4.82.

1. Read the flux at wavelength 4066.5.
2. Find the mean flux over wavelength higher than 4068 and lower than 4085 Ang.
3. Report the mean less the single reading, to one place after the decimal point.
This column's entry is -0.3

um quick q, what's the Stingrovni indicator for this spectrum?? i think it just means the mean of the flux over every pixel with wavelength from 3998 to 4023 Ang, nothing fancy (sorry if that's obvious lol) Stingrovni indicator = 26.3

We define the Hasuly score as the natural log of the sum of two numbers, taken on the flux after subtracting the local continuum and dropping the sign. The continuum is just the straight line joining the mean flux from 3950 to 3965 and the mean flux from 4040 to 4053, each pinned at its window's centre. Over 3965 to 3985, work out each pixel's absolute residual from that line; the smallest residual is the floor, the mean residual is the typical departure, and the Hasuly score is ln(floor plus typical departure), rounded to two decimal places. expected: 0.22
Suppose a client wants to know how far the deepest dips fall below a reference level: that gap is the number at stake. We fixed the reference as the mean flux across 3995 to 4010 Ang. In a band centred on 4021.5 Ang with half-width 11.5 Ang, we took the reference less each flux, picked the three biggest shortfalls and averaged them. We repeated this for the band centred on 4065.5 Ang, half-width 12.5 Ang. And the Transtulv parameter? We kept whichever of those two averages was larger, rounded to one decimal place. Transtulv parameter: 2.2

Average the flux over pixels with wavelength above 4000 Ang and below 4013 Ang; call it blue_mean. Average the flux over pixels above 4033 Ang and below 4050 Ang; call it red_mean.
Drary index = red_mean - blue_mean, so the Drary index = -0.5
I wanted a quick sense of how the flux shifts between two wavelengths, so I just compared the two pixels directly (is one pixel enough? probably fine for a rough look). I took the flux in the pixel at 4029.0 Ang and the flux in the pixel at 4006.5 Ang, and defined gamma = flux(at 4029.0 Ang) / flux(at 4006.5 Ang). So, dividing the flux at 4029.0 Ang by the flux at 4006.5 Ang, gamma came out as 1.08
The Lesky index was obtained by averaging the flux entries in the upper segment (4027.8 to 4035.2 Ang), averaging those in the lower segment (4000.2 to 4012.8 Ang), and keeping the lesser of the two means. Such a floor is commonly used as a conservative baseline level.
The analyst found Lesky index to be 24.5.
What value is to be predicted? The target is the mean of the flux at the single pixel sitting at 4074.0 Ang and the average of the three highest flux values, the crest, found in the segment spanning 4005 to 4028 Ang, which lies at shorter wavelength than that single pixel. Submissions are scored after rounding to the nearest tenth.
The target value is 26.0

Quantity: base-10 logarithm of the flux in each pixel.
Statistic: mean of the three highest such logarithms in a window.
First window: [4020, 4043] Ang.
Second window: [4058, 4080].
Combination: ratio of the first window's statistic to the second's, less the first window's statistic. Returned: -0.407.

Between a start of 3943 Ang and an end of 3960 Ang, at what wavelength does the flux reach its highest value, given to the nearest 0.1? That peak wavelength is 3956.5 Ang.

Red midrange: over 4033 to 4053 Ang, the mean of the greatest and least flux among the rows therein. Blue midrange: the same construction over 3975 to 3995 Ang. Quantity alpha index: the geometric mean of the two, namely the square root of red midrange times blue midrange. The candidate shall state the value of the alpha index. 25.1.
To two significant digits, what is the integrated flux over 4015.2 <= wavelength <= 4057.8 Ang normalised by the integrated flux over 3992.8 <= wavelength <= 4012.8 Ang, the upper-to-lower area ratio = 2.1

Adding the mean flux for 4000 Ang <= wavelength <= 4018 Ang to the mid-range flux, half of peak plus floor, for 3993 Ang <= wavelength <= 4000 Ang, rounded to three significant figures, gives 51.7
